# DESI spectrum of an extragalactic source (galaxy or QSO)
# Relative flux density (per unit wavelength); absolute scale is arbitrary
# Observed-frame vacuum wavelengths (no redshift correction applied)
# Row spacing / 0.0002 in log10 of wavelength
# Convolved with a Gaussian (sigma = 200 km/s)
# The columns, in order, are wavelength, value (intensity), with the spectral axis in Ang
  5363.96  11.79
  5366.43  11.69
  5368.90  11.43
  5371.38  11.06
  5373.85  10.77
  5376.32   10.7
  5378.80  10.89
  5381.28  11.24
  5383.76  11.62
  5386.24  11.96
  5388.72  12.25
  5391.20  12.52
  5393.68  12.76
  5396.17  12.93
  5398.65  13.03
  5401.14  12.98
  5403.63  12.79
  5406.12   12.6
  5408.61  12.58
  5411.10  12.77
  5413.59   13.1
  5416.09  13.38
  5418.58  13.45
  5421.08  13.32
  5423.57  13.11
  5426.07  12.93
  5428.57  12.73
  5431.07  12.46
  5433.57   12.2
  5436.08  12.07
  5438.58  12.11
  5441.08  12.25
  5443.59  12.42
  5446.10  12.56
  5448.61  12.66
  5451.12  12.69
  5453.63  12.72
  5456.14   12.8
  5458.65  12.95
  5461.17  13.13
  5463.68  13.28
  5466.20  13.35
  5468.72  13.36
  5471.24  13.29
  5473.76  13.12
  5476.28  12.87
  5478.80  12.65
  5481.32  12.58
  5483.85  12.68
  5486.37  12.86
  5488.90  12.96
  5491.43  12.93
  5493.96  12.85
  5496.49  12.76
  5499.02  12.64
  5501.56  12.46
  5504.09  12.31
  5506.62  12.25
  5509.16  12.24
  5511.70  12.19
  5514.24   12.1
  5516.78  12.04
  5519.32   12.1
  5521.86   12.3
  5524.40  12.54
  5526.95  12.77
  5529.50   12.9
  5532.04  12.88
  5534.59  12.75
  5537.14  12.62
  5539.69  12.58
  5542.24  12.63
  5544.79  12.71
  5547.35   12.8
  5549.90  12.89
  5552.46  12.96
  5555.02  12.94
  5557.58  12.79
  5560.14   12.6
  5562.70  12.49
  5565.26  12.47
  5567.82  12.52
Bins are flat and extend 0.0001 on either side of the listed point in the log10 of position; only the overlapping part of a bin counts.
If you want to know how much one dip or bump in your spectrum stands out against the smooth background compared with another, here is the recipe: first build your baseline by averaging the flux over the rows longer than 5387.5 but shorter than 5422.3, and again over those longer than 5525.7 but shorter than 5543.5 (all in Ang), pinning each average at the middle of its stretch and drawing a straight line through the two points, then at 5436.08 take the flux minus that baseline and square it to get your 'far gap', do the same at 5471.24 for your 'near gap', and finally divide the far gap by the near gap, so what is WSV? 2.7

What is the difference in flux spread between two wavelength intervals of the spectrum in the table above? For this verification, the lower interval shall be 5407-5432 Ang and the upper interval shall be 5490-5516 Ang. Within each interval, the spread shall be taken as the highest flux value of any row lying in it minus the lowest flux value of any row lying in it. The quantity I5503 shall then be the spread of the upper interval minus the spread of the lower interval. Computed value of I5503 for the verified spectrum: -0.16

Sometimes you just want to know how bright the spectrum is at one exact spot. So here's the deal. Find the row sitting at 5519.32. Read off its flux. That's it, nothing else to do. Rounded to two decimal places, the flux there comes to 12.10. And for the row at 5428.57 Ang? 12.73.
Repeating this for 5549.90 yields 12.89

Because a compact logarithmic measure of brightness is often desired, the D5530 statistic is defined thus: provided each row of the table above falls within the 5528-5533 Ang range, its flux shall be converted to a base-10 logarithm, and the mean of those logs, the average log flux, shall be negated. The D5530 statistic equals -1.11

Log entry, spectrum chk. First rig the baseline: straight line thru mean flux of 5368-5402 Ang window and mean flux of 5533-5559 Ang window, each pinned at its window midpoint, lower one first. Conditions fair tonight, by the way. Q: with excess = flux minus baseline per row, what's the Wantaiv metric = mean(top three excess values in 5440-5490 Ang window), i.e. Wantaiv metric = 1.01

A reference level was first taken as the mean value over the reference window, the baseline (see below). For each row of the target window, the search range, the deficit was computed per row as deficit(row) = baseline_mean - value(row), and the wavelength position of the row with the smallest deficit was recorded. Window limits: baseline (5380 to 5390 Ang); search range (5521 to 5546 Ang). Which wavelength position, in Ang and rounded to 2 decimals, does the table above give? 5529.50 Ang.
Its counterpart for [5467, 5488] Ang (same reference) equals 5468.72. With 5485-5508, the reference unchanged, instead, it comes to 5488.90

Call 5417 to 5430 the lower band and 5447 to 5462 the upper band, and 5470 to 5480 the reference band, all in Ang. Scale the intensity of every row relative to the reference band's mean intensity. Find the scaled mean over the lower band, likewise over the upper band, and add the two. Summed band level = 2.00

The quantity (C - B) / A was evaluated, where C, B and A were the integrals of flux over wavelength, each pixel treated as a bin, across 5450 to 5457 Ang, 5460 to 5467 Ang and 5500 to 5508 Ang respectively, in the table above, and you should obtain -0.04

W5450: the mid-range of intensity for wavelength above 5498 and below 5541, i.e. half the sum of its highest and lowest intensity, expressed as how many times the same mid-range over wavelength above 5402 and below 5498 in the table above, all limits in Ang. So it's 0.98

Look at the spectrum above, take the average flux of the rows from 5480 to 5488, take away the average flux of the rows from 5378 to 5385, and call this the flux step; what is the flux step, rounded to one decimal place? 1.5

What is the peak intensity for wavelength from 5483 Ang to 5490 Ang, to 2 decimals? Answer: 12.96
